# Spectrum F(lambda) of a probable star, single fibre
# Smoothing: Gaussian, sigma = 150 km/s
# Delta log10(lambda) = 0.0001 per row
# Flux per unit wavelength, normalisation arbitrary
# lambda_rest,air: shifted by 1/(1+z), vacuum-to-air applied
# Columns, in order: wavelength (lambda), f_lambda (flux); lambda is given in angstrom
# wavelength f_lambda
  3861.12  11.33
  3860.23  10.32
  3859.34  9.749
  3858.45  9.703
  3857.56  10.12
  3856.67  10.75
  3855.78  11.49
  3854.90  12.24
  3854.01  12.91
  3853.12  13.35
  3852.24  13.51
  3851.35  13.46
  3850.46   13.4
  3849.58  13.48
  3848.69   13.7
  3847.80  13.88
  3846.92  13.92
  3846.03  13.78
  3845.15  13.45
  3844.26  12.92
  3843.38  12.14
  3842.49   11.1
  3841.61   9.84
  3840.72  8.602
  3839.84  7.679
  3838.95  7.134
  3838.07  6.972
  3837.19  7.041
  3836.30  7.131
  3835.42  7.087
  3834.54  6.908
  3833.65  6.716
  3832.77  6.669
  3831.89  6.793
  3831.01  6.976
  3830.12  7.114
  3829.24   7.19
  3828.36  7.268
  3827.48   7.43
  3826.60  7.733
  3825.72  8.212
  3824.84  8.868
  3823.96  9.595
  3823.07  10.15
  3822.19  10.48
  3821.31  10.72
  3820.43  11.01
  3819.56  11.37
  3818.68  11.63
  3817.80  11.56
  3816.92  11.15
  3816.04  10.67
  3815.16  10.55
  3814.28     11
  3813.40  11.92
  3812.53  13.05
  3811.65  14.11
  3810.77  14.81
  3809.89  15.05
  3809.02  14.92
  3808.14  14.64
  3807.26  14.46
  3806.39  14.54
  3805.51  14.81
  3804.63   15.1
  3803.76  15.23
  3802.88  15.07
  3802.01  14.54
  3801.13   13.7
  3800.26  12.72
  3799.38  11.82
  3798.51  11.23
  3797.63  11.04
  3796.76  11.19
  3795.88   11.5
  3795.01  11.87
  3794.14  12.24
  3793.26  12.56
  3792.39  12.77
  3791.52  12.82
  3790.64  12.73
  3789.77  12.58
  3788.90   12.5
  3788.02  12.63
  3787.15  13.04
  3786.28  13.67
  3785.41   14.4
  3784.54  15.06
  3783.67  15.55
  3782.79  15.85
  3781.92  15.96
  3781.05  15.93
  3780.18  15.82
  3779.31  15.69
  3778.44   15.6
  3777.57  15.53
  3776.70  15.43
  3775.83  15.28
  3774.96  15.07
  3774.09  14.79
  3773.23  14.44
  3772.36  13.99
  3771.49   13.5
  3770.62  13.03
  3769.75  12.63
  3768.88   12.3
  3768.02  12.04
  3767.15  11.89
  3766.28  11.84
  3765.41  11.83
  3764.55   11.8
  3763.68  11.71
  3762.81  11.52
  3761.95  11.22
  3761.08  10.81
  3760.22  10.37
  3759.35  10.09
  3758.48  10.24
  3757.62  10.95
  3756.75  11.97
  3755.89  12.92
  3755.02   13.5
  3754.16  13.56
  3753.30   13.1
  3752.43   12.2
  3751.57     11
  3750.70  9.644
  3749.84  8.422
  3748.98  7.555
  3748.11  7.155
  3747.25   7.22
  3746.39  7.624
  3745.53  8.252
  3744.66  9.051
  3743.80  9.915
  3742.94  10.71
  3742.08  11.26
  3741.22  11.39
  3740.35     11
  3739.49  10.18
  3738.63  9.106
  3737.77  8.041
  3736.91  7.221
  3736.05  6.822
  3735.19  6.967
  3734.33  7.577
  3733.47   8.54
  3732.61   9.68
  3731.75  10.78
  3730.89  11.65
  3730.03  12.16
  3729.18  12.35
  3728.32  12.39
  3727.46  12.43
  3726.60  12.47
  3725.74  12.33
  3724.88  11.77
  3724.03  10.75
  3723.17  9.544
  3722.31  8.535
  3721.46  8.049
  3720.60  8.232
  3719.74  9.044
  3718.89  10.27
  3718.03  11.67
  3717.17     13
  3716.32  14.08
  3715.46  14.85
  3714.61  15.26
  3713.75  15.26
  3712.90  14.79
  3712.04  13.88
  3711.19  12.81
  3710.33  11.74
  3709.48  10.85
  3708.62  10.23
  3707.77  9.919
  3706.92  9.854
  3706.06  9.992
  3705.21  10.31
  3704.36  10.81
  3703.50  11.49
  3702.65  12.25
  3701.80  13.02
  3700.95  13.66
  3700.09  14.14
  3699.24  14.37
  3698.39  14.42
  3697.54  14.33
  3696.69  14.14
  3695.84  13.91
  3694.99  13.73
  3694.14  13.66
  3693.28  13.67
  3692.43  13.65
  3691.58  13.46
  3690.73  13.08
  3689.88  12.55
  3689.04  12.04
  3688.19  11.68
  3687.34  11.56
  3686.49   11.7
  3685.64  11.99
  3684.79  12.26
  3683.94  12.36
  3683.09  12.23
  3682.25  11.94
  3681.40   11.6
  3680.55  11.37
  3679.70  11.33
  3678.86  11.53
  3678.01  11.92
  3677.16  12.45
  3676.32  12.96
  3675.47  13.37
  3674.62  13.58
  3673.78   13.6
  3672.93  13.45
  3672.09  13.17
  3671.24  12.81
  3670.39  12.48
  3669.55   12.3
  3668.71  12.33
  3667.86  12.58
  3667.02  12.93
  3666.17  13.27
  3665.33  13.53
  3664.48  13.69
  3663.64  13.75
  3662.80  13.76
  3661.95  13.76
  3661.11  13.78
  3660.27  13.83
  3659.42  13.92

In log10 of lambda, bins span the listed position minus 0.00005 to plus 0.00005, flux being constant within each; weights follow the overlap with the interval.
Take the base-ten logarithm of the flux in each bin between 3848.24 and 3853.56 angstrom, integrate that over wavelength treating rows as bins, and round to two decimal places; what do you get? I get 6.01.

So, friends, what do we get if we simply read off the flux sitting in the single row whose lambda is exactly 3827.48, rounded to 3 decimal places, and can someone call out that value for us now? 7.430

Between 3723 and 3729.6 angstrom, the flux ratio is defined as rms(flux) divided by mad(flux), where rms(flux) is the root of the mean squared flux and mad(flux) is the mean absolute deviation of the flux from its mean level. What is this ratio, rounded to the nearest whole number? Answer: 15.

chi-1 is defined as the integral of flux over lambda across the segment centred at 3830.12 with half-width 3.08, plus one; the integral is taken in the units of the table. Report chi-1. 45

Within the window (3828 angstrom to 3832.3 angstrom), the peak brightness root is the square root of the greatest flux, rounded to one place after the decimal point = 2.7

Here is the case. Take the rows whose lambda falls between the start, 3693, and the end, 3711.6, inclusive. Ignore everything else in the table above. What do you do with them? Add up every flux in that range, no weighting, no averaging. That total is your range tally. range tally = 273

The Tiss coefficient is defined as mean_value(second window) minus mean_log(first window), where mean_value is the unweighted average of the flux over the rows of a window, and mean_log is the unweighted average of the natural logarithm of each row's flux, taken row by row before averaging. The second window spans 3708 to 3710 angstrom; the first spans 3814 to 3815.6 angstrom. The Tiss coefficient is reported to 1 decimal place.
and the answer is 8.2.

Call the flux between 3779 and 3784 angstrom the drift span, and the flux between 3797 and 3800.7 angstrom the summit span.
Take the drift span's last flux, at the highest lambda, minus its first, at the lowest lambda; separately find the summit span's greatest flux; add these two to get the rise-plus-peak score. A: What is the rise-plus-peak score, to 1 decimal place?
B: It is 12.6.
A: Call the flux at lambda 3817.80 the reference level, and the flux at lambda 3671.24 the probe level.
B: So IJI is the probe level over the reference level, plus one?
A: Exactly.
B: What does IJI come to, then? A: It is 2.1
